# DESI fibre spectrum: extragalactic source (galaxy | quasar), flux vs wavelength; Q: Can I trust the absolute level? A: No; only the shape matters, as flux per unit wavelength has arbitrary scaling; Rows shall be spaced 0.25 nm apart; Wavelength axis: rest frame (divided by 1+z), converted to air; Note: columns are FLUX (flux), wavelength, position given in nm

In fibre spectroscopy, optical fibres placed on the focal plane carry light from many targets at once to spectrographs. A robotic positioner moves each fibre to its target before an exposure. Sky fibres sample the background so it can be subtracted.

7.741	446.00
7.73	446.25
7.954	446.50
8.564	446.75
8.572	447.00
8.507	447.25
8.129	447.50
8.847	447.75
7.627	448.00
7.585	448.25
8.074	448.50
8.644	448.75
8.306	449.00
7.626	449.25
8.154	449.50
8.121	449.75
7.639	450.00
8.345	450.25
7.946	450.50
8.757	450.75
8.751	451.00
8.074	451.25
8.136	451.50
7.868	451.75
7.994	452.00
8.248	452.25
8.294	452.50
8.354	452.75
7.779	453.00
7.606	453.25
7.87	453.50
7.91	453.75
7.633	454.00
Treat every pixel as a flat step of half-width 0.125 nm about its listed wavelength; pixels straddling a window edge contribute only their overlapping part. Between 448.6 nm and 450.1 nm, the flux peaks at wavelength 448.75 nm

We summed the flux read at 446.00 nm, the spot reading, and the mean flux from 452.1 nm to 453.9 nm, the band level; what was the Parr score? 15.7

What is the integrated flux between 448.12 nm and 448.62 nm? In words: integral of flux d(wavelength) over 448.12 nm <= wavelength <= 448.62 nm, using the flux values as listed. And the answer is 3.9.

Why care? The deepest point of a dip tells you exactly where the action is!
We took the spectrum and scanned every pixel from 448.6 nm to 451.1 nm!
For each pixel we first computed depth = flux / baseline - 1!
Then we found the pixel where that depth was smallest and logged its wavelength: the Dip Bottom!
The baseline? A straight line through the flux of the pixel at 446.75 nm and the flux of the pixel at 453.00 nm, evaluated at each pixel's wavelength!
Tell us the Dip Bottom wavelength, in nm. 449.25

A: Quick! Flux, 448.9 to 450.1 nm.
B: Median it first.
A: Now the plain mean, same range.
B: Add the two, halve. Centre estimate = 8.05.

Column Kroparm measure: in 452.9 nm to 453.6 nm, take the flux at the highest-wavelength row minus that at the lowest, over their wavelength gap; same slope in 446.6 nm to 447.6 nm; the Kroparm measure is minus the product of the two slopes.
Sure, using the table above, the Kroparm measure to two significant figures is 0.11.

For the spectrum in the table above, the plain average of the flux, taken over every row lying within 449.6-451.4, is 8.23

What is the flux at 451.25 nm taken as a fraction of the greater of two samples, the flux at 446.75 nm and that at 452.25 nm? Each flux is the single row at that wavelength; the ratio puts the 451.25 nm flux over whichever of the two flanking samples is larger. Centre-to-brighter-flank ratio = 0.943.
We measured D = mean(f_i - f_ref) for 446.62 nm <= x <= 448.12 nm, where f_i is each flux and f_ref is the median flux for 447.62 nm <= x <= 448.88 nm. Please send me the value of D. 0.3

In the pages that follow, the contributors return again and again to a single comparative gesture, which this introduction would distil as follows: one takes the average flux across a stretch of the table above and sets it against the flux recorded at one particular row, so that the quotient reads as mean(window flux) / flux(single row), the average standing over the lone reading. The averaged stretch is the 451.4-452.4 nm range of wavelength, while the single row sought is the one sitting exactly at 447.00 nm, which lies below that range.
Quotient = 0.94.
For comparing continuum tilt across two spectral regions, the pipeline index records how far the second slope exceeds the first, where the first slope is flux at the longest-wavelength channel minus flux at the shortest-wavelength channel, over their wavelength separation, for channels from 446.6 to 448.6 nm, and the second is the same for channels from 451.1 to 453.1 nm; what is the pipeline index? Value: 0.11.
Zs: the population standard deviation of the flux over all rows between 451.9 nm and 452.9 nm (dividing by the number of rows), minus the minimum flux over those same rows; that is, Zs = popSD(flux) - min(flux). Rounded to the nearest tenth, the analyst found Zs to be -7.9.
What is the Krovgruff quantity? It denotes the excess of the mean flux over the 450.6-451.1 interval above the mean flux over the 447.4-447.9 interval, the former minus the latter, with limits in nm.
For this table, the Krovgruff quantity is 0.3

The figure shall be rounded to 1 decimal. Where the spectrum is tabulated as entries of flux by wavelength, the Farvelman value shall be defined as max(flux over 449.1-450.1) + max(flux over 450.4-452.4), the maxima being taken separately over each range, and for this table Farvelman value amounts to 16.9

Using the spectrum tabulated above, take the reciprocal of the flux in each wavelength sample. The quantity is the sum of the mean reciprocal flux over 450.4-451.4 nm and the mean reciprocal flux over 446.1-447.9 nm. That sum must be 0.240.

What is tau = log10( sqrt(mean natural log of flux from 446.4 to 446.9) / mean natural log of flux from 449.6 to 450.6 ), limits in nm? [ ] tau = -0.156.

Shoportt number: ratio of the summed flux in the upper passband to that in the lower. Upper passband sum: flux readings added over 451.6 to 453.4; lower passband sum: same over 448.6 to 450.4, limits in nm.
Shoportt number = 0.99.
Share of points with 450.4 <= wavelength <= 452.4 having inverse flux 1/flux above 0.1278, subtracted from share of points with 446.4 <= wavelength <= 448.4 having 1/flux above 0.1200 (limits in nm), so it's 0.50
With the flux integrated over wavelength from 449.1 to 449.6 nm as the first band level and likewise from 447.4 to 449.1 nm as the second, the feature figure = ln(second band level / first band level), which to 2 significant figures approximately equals 1.3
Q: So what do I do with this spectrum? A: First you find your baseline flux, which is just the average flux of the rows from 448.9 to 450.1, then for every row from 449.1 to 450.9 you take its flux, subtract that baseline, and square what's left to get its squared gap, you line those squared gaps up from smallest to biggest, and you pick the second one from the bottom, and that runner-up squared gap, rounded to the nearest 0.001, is 0.023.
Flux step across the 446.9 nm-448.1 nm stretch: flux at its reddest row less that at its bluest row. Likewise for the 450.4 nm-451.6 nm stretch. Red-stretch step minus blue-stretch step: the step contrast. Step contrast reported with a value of 1.1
